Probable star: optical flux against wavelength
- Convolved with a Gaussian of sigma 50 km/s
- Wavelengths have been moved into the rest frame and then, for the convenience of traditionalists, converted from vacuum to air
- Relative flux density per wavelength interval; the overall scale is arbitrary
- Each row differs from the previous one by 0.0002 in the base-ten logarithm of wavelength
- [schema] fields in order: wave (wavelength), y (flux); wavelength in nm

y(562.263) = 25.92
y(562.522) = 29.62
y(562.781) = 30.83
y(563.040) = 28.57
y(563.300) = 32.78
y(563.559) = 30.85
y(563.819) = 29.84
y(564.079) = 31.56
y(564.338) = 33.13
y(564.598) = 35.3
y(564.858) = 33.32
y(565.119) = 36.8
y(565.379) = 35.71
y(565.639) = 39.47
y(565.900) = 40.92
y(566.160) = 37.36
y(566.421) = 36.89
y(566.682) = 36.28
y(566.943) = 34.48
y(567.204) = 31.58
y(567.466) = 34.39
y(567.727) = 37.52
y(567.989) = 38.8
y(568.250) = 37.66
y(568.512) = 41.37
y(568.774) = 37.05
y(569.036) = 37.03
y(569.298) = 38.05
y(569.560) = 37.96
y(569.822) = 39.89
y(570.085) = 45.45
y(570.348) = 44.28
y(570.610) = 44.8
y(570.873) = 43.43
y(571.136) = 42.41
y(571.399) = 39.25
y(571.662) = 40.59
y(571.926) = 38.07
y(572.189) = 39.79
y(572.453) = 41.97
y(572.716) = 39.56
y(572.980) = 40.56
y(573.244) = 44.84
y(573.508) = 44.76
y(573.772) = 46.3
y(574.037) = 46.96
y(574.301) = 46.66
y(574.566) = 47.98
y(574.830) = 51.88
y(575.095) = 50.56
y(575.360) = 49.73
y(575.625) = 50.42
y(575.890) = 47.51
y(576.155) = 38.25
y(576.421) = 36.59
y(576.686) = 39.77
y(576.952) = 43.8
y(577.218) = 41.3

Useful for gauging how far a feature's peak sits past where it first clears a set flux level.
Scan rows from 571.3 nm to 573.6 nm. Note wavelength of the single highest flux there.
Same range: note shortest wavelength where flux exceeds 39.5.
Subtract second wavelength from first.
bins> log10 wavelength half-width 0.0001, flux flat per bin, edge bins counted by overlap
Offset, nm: 1.58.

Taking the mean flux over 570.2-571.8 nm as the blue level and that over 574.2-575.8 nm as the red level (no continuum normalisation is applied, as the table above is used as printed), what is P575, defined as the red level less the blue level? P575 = 7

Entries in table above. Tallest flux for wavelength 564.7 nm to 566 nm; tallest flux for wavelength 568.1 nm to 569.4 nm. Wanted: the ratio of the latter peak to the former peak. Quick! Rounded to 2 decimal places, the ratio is 1.01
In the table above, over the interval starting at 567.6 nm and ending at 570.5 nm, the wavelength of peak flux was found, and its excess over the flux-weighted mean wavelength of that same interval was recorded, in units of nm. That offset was 1.01 nm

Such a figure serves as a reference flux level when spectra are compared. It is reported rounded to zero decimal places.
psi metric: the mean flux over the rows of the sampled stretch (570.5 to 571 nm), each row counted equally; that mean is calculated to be 44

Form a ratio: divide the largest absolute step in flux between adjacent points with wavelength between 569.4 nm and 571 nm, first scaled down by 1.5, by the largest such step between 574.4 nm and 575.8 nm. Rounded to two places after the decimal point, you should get 0.95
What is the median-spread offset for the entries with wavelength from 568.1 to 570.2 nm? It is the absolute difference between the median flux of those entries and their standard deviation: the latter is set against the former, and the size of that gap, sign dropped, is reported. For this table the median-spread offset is 35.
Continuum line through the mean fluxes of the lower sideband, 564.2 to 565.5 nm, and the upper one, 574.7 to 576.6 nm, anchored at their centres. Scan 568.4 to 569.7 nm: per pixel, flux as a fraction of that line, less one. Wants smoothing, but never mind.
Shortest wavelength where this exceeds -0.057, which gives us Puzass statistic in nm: 568.512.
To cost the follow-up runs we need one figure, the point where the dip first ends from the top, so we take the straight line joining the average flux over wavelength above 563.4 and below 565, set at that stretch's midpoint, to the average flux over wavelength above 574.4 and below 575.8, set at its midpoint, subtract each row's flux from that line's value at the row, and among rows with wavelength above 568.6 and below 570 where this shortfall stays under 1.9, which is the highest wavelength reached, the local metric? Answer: 569.822 nm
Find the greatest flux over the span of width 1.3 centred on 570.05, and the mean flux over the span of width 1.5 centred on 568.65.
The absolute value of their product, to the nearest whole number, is 1742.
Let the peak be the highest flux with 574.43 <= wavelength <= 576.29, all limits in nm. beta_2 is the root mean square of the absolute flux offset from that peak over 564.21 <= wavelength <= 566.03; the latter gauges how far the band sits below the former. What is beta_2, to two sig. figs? 16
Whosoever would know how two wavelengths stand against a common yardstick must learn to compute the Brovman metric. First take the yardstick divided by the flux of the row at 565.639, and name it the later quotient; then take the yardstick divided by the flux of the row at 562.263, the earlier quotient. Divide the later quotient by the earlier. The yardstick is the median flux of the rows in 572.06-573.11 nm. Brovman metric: 0.66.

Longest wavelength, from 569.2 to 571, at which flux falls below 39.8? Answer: 569.560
